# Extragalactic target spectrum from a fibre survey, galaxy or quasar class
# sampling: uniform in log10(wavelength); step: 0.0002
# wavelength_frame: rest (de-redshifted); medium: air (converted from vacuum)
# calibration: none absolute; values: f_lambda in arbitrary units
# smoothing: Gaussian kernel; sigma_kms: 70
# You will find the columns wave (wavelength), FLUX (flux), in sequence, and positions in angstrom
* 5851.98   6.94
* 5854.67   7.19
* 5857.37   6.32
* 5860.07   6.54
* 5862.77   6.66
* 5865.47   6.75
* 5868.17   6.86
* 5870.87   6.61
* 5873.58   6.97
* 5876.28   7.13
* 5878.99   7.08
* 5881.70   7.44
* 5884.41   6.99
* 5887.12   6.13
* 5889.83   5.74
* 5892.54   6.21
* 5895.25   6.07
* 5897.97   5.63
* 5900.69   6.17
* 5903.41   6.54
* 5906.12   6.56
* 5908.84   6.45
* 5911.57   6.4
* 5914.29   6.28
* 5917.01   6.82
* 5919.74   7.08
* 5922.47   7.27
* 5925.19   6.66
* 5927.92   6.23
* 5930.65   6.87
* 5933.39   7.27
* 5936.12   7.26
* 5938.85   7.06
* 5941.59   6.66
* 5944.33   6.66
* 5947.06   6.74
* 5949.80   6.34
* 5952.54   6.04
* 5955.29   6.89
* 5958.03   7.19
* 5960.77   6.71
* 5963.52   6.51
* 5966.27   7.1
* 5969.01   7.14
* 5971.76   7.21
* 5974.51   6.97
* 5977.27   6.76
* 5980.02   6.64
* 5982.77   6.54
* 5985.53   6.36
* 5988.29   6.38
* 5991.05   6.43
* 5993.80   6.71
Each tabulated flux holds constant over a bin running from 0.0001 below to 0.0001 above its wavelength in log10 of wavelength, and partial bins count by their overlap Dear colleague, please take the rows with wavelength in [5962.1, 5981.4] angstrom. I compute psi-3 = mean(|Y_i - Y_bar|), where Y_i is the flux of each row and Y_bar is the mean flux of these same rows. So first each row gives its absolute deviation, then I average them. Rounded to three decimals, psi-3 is 0.229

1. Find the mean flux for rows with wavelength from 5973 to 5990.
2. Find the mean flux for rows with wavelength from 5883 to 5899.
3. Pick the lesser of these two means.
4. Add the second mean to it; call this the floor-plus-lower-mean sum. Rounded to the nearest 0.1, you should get 12.3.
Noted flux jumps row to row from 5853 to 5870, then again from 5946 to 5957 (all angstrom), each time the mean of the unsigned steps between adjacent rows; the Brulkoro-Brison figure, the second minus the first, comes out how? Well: 0.23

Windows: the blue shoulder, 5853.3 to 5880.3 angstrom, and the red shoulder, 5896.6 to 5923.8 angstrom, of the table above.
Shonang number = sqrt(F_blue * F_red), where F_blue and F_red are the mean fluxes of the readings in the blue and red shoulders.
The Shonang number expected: 6.66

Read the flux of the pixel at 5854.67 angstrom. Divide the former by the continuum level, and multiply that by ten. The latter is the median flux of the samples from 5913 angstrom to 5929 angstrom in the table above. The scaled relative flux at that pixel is 10.7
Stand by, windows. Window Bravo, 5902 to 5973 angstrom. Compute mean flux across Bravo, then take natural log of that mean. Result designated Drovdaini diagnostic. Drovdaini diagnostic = 1.91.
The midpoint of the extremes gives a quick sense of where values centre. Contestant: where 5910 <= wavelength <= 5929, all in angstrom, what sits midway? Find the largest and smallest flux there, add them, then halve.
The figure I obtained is 6.75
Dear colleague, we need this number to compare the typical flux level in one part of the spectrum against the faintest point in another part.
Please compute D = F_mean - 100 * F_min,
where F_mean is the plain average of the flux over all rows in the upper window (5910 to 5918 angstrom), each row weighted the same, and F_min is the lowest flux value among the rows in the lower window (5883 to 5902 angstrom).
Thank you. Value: -556.5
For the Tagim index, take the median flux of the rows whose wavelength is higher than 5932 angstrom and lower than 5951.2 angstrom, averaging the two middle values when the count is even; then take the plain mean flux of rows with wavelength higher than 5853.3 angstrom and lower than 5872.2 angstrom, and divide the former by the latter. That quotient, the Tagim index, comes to 1.005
